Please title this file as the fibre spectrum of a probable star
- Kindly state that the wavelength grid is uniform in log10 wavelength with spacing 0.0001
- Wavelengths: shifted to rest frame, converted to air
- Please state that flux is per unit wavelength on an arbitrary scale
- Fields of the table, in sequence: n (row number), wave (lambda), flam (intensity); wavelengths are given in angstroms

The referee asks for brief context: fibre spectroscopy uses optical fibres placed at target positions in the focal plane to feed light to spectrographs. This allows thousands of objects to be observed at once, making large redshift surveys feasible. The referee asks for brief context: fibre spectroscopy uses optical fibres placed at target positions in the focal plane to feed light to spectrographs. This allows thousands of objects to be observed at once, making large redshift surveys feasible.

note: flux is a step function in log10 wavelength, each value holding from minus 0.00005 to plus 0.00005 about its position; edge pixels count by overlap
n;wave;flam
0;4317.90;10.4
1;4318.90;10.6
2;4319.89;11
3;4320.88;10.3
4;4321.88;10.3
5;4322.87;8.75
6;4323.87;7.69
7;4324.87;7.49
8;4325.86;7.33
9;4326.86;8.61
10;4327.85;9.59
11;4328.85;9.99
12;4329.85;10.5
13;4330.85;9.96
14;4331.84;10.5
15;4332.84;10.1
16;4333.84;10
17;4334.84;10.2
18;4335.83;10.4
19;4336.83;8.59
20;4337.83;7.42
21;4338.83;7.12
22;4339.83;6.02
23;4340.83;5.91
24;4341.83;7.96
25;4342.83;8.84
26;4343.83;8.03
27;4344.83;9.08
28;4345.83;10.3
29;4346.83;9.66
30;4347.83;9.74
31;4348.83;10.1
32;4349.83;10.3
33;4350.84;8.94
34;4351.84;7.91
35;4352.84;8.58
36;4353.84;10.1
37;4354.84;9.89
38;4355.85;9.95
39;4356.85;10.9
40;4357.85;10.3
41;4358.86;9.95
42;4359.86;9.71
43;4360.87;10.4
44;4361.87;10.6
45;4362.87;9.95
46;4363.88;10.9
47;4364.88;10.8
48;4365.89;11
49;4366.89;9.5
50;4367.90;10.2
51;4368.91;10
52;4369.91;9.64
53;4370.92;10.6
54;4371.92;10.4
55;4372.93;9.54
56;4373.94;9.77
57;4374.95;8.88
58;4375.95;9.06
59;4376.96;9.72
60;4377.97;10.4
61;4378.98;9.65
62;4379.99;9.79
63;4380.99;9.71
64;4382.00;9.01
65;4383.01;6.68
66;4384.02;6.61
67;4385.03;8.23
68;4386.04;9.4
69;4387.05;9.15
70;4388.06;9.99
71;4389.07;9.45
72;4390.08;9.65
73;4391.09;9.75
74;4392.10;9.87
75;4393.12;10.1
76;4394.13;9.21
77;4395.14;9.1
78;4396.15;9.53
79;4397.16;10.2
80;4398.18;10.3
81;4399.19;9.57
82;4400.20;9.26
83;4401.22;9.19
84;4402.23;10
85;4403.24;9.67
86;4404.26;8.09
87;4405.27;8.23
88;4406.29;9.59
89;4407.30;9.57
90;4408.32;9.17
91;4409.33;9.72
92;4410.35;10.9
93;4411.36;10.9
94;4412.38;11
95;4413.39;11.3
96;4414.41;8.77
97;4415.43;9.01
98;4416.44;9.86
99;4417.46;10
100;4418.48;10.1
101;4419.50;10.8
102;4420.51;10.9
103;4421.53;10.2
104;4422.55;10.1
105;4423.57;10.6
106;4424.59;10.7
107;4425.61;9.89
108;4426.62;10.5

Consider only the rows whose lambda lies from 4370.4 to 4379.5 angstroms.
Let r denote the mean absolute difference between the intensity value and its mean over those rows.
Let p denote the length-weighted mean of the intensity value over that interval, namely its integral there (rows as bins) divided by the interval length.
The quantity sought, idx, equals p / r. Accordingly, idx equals 21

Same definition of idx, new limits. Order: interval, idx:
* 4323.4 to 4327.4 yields 19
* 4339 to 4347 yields 7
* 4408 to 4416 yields 11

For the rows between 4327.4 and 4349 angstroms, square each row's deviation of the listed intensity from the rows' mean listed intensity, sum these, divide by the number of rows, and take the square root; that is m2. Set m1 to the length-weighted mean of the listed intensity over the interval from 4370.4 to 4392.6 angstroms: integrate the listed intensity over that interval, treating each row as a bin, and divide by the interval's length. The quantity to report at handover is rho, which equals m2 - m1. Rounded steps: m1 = 9.3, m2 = 1.4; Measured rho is -7.9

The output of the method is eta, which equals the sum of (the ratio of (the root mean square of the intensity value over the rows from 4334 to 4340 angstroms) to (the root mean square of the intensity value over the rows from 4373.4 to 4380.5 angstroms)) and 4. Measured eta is 4.88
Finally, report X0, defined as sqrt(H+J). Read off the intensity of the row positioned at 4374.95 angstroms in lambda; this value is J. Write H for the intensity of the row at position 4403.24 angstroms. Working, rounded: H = 9.67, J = 8.88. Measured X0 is 4.31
